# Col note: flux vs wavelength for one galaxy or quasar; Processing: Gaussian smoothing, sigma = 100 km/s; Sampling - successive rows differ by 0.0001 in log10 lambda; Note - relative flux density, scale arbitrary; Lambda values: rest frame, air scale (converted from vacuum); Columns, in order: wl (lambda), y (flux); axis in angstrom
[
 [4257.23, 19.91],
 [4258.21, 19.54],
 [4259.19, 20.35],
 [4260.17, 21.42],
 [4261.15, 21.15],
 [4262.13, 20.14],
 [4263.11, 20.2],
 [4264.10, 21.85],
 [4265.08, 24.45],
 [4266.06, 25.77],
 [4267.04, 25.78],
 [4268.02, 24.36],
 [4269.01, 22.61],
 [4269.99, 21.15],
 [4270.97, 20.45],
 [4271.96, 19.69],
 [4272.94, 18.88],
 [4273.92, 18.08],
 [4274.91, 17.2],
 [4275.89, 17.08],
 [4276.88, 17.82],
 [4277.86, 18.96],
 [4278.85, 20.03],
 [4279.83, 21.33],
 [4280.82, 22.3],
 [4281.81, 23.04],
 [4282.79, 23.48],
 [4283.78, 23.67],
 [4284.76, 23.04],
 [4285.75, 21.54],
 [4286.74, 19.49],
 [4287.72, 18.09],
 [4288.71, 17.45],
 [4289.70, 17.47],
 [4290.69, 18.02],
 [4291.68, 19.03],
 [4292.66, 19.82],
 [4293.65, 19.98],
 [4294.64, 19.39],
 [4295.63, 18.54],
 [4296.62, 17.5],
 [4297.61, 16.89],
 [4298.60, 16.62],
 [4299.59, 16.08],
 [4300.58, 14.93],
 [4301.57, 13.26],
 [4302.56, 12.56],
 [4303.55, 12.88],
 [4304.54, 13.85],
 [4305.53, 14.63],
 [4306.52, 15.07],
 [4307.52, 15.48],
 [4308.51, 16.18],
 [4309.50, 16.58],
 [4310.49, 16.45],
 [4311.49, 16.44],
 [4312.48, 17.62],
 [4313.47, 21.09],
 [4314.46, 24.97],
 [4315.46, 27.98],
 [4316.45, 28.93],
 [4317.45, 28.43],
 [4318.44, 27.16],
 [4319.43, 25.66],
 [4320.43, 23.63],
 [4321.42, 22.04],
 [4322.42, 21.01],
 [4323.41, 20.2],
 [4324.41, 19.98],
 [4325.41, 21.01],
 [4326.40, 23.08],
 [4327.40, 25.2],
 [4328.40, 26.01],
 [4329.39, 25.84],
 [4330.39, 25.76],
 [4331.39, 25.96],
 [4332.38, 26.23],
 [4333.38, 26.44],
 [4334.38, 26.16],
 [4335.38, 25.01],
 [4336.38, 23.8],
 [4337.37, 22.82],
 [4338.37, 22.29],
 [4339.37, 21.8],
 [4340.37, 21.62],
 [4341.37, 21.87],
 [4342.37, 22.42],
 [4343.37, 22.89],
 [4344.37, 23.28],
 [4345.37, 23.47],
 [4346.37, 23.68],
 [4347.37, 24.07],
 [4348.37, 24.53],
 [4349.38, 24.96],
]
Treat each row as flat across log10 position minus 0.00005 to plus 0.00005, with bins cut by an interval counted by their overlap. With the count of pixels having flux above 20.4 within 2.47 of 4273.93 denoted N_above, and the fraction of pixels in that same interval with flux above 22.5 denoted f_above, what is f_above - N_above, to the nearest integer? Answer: 0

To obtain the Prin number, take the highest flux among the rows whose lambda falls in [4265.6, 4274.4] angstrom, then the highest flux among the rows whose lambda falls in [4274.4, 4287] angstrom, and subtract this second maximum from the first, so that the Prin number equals 2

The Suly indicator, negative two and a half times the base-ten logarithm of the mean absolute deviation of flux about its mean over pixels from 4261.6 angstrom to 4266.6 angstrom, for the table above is -0.8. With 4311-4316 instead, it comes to -1.5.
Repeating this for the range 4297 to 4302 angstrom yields -0.2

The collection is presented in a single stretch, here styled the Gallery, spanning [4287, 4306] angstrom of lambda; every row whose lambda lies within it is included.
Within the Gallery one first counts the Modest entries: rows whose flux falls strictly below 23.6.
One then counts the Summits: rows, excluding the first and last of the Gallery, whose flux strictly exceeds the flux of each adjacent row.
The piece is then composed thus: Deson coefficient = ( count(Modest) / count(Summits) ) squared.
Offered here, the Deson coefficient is 361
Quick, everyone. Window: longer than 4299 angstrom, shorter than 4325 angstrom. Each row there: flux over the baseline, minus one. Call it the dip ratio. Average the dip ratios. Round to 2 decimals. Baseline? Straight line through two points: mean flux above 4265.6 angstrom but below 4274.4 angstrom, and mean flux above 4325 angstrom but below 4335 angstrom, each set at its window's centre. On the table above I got -0.20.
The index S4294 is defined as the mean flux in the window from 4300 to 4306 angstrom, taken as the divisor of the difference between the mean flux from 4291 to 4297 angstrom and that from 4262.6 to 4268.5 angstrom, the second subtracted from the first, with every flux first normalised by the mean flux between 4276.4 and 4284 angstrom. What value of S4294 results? -0.34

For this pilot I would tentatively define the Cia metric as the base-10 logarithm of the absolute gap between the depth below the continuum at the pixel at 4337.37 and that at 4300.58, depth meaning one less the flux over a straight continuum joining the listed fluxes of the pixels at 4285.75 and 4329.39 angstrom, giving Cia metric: -0.68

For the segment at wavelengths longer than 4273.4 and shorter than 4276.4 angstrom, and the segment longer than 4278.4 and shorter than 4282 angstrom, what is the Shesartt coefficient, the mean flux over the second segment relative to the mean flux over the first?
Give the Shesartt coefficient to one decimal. 1.2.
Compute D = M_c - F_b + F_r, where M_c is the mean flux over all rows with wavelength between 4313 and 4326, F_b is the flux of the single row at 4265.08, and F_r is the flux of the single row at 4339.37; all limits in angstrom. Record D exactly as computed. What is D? 21.4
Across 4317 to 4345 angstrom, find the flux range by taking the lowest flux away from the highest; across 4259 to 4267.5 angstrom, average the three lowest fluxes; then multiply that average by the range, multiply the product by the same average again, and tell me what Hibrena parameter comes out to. 3458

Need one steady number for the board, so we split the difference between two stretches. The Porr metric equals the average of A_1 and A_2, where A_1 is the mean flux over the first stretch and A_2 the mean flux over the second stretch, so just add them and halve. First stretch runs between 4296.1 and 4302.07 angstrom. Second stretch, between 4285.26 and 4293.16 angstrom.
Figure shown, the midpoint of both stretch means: 17.4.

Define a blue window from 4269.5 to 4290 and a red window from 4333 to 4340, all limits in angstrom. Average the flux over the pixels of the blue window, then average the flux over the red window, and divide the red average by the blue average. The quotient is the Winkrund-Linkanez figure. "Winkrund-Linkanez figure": 1.2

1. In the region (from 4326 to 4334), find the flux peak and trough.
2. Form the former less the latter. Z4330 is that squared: 11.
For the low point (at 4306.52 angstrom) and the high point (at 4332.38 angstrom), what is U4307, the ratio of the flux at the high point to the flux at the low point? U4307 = 1.7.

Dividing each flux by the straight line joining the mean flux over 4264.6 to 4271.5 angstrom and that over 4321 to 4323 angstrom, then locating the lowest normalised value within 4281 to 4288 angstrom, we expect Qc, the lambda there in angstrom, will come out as 4287.72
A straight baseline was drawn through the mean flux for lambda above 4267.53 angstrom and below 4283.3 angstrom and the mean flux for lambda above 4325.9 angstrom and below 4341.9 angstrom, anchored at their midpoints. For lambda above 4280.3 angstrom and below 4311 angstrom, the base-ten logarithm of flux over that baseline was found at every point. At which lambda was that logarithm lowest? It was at 4302.56 angstrom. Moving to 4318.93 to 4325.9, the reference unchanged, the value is 4324.41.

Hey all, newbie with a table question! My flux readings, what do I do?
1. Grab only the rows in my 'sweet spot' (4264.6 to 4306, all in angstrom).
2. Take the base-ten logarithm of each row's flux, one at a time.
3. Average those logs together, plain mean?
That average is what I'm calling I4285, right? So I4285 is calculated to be 1.28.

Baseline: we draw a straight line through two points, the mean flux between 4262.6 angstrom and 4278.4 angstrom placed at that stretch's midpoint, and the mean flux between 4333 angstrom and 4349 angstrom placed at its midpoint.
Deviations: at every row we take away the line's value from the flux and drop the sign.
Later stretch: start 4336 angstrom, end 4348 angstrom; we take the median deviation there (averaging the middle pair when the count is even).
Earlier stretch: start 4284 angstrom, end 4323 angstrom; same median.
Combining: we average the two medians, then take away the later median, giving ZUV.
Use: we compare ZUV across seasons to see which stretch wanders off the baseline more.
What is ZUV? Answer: 1.9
